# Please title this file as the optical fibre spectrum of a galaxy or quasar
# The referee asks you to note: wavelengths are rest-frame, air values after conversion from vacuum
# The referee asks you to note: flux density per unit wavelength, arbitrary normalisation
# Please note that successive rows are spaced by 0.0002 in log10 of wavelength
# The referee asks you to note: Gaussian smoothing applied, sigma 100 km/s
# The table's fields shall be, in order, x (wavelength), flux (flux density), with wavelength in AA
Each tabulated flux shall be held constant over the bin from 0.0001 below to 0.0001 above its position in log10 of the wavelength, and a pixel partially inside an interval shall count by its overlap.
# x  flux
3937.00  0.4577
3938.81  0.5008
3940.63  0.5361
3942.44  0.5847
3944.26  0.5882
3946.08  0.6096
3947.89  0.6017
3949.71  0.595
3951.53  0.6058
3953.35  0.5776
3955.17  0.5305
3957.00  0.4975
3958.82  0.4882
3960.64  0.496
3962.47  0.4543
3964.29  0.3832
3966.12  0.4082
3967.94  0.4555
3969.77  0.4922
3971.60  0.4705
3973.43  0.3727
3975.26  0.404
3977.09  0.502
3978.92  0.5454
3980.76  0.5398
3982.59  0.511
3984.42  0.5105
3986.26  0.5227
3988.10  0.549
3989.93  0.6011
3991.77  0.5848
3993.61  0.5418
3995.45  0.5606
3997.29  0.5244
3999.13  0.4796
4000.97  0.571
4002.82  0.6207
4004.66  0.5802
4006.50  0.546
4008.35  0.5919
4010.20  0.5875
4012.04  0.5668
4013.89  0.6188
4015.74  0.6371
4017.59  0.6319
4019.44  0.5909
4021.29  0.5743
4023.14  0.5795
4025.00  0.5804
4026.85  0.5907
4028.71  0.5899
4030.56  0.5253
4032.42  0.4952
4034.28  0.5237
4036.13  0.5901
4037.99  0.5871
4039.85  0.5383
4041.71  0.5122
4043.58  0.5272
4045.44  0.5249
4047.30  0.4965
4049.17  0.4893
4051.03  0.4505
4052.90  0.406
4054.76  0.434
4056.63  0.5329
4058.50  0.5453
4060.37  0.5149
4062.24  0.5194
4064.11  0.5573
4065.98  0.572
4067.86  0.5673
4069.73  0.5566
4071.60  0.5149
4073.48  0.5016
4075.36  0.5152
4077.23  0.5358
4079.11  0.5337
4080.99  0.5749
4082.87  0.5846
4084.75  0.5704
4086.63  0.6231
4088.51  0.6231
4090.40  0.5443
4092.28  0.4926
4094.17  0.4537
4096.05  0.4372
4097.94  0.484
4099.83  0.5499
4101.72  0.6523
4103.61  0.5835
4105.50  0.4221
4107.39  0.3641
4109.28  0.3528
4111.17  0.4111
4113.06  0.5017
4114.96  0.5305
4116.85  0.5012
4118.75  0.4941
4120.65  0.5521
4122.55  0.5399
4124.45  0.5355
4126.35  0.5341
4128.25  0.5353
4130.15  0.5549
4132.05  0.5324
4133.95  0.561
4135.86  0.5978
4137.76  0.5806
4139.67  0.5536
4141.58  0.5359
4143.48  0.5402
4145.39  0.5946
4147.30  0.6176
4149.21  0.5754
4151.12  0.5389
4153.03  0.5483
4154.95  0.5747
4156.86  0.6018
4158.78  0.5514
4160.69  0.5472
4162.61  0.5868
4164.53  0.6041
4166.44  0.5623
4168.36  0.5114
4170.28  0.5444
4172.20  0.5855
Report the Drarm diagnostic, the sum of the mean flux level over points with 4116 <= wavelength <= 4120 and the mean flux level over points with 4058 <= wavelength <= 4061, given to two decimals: 1.03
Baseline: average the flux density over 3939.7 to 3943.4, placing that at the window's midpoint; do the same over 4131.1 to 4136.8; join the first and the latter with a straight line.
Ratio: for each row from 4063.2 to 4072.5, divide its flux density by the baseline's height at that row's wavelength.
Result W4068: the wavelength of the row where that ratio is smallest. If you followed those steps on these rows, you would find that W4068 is 4071.60 AA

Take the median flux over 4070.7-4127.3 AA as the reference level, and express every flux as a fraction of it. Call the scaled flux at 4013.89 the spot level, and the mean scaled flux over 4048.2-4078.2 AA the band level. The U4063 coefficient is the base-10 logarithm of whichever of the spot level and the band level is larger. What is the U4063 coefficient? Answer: 0.066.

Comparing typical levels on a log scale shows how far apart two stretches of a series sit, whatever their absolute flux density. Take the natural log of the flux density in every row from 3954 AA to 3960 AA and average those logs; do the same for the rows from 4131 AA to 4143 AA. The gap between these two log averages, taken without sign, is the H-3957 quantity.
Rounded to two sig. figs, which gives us 0.10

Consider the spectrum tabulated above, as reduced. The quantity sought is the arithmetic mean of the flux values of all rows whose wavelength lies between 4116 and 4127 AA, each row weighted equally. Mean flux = 0.53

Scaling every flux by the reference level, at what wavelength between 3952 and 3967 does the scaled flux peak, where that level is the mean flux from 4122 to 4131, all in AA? 3953.35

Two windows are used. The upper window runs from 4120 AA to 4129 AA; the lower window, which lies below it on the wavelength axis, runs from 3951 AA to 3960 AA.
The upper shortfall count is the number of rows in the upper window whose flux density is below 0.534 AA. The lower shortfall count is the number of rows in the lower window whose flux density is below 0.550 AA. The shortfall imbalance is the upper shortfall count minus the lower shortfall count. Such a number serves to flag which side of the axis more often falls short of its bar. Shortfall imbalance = -3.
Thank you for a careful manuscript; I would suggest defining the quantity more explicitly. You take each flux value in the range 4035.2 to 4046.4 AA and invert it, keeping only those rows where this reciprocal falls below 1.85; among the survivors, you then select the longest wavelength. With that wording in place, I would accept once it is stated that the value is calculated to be 4037.99 AA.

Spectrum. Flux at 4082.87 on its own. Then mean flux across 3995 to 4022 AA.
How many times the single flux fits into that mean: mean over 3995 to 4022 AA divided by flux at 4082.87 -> 0.99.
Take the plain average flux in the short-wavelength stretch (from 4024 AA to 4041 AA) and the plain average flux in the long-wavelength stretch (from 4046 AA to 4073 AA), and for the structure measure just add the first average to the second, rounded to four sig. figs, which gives 1.069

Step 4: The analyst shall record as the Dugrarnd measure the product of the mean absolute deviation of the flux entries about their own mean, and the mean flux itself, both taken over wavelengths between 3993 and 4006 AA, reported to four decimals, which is 0.0184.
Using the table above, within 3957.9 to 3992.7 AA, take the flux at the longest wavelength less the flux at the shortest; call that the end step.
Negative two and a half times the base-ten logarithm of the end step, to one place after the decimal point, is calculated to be 2.5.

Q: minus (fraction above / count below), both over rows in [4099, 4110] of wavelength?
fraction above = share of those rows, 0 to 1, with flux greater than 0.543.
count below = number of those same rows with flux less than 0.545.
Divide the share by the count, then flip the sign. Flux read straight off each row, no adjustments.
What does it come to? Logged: -0.17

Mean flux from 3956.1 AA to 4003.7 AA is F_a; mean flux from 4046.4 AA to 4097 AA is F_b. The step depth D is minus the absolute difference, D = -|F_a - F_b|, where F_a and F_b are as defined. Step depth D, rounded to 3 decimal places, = -0.021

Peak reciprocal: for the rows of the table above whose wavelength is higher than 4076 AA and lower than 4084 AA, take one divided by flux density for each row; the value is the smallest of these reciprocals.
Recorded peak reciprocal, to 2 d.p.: 1.71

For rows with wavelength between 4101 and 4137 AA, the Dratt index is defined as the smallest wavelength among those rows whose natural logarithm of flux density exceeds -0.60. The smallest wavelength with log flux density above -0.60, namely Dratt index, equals 4101.72 AA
